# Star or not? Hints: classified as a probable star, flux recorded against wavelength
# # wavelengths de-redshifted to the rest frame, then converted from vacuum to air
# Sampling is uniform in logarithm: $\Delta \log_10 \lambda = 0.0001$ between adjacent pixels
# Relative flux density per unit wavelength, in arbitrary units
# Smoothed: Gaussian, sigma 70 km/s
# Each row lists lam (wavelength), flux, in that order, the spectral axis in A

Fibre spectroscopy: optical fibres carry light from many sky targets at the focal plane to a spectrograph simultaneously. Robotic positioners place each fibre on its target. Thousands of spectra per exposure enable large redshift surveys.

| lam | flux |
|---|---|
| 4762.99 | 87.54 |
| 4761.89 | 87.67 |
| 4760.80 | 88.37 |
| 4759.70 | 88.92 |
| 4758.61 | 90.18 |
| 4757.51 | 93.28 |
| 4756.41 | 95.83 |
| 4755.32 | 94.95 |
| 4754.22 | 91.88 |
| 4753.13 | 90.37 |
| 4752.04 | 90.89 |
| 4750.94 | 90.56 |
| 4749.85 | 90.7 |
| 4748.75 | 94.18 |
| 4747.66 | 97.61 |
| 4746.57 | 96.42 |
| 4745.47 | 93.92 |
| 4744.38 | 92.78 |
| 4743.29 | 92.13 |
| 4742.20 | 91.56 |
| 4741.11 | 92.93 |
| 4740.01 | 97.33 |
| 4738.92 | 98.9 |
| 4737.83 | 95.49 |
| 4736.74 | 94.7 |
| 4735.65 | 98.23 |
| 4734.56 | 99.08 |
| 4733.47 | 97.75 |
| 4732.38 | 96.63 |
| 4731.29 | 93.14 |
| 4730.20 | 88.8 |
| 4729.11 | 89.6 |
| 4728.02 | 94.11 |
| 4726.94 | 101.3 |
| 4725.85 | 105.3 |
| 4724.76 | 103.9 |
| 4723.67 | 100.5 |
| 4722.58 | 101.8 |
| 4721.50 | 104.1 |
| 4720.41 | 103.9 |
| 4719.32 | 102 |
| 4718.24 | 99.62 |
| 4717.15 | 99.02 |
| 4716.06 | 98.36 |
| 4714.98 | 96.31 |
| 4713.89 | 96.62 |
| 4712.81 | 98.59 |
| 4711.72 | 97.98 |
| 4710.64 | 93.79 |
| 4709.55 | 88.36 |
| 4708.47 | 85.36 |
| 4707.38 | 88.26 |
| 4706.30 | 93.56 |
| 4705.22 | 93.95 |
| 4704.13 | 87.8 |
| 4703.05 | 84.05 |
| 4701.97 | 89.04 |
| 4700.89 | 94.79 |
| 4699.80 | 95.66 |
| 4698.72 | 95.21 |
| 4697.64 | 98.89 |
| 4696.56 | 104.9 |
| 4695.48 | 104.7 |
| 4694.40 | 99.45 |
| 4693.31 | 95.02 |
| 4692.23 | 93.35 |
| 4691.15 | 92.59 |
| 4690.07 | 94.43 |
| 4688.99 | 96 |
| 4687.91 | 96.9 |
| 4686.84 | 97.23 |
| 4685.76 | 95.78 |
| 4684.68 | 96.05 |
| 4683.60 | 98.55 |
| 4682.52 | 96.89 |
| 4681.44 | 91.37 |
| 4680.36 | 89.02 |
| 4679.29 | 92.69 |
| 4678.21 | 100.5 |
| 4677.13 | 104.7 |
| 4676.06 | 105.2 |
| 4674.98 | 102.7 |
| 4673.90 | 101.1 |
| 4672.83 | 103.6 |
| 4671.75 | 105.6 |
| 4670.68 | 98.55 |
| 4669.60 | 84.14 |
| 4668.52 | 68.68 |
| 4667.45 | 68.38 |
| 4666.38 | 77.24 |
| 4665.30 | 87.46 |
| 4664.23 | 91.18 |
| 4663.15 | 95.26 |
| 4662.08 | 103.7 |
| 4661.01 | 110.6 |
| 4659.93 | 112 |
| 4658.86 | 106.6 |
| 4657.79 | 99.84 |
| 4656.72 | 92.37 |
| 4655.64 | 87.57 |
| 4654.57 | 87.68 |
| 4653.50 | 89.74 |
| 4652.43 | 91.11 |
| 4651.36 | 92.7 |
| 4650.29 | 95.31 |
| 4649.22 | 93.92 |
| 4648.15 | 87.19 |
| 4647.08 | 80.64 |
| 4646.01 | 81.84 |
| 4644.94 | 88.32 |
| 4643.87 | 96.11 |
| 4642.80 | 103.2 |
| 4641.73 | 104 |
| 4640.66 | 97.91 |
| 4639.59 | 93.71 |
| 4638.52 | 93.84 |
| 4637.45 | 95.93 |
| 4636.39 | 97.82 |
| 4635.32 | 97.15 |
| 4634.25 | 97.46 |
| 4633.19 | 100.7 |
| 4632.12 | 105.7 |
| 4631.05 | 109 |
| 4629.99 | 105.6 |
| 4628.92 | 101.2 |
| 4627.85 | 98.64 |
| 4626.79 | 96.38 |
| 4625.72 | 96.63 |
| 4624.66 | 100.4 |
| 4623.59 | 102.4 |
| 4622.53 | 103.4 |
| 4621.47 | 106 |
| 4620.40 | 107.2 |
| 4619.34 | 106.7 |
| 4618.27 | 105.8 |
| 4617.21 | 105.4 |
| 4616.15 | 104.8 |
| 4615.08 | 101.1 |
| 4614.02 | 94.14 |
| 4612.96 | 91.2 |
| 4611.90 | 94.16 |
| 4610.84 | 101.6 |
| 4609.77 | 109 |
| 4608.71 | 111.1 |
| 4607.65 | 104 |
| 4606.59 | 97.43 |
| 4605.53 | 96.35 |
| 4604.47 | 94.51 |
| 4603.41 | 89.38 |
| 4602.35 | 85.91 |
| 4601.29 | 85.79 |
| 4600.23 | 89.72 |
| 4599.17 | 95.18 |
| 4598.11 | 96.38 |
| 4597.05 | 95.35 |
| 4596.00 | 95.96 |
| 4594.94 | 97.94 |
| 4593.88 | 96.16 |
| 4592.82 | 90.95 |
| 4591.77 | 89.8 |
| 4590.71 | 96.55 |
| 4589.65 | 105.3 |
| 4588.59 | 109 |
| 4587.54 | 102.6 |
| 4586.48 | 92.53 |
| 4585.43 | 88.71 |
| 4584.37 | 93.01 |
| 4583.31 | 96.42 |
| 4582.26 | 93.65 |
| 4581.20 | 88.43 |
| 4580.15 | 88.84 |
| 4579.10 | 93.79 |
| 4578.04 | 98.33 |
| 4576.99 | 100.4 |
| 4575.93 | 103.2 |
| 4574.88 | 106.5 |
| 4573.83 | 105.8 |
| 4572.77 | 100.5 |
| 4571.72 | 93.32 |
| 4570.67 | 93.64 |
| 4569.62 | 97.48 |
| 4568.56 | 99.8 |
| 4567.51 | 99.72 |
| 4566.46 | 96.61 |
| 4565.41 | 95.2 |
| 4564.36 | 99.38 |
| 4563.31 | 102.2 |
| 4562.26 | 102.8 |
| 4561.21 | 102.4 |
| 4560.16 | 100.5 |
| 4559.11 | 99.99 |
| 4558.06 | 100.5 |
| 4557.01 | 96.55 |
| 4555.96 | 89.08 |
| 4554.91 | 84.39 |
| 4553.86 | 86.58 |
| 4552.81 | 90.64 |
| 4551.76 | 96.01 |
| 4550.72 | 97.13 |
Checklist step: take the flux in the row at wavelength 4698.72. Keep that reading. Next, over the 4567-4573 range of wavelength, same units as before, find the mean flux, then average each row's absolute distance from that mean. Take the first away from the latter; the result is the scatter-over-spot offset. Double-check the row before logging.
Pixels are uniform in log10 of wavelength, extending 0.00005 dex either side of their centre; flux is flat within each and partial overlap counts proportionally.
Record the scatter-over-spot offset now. -93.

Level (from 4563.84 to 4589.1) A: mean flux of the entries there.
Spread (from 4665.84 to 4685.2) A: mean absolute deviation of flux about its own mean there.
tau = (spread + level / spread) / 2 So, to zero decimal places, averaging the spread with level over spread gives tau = 10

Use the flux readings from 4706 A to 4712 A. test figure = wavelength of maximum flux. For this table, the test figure 4711.72 A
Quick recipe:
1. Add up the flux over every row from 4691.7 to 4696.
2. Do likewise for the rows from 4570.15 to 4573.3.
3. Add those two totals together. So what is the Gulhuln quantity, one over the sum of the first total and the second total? 0.0015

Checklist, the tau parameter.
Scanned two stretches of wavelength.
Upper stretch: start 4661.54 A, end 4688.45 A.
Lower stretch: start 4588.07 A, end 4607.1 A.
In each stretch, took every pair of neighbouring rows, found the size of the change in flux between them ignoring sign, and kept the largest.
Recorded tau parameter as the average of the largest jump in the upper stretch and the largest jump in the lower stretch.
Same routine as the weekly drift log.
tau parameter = 12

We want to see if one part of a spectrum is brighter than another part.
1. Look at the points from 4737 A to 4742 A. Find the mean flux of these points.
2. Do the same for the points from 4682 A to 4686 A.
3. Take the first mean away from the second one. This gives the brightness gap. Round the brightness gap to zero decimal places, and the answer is 1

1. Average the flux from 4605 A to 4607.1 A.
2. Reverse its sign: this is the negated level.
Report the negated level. -96.9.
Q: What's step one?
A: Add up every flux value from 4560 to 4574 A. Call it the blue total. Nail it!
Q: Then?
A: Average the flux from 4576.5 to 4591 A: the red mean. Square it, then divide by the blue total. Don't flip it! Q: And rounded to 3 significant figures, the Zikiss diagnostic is 6.67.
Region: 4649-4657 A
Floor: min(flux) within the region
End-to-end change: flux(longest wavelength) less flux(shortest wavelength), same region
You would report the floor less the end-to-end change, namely 89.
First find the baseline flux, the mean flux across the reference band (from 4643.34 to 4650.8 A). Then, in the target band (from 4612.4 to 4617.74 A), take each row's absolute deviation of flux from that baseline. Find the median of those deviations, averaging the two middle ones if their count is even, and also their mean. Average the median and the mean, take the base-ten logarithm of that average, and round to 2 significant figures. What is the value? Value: 1.0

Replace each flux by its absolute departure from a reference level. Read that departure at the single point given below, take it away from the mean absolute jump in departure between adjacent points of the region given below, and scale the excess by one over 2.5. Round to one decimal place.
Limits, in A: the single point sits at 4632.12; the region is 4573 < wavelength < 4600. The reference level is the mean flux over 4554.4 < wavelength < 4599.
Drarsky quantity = -2.2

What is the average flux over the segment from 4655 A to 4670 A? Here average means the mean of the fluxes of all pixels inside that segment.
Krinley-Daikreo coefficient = 92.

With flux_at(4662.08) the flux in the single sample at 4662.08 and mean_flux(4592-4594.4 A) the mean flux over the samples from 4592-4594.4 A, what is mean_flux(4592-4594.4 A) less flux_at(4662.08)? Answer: -10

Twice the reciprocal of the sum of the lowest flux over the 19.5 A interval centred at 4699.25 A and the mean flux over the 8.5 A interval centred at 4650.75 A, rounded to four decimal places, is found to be 0.0115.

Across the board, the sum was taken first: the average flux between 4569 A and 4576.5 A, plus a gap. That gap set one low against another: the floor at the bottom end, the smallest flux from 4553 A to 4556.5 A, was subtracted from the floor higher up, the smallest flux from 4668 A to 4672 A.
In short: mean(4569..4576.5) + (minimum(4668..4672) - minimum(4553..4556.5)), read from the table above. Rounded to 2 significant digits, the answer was 84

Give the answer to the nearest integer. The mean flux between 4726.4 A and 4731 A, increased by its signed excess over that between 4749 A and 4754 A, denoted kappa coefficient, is 96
